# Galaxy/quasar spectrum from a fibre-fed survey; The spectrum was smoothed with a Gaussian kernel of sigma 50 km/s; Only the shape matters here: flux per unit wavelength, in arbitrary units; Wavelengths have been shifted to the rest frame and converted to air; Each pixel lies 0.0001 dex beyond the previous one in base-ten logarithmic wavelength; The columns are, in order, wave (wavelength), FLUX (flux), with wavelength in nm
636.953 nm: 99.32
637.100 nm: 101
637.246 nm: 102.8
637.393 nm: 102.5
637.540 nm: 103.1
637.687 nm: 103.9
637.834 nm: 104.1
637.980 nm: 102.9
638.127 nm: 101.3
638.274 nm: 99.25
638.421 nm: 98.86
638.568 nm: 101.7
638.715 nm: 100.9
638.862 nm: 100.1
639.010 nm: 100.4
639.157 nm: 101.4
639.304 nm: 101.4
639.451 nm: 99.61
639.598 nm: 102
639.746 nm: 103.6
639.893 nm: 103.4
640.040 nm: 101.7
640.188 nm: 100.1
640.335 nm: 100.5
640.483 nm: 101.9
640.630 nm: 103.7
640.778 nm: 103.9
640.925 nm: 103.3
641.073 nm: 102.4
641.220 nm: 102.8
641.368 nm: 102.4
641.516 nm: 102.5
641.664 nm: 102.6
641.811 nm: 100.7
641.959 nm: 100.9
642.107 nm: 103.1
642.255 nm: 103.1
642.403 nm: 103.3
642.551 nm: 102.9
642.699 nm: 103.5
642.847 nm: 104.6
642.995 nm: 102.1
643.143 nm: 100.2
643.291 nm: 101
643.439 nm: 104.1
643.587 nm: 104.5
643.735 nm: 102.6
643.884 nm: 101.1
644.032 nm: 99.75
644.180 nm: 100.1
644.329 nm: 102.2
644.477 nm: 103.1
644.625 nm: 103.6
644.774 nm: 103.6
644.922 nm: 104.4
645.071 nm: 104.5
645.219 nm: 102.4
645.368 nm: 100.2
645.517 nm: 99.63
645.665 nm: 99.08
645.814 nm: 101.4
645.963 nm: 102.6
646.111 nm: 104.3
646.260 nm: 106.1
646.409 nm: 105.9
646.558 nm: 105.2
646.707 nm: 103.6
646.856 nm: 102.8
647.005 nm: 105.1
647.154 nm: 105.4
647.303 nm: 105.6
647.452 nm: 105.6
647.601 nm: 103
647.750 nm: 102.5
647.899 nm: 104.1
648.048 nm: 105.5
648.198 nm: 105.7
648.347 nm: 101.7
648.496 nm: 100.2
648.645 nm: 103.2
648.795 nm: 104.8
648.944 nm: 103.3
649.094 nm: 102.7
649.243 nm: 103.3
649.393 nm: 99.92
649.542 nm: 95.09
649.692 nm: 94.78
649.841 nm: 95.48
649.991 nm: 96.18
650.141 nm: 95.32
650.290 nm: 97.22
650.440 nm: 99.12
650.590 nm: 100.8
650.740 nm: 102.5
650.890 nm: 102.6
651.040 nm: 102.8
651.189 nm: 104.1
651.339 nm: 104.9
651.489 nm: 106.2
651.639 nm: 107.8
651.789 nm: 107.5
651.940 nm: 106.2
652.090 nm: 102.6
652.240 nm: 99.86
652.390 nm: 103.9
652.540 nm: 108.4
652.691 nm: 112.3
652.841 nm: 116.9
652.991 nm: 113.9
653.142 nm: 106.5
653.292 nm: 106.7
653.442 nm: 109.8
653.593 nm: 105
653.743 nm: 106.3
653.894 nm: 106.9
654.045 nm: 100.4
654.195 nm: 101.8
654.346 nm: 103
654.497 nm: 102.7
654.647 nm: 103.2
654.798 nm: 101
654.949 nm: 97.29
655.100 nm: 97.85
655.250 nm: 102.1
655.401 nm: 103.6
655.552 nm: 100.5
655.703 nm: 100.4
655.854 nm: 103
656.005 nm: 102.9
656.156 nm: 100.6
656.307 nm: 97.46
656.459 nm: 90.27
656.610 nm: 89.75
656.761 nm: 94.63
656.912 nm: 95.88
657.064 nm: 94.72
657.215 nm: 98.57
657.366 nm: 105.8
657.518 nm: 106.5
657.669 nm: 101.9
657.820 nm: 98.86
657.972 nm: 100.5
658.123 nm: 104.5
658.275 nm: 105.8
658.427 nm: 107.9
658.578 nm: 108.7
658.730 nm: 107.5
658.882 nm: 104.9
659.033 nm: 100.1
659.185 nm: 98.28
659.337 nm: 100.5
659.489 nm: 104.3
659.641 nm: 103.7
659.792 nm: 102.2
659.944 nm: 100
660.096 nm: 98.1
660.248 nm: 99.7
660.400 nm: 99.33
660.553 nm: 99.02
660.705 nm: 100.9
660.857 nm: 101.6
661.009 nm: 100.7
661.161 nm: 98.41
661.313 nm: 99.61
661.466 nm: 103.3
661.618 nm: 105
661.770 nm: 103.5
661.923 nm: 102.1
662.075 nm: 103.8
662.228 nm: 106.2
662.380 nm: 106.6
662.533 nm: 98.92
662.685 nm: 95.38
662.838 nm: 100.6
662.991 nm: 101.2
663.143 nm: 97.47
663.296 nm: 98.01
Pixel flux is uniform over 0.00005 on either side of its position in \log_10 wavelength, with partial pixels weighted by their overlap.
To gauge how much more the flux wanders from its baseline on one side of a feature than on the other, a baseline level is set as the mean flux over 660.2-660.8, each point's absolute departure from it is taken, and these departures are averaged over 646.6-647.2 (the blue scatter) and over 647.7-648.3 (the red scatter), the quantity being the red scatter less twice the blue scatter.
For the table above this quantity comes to -4.3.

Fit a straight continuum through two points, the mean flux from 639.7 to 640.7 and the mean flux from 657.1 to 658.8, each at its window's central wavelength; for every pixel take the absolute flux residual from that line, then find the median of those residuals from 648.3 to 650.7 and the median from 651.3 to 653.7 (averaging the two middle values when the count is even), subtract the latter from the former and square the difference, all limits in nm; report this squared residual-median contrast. 0.1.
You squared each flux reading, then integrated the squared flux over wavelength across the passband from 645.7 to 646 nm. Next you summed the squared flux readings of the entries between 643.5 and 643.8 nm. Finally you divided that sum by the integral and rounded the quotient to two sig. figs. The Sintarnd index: 6.9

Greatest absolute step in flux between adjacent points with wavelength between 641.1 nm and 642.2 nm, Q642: 2.2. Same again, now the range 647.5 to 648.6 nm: 4.0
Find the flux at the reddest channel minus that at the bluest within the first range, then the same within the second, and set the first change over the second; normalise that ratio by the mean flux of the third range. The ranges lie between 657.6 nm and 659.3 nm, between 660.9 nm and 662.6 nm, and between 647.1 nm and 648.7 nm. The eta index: 0.020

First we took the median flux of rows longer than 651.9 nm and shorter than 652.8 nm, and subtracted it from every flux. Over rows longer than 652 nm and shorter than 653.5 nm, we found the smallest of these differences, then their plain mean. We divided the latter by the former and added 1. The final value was 0.42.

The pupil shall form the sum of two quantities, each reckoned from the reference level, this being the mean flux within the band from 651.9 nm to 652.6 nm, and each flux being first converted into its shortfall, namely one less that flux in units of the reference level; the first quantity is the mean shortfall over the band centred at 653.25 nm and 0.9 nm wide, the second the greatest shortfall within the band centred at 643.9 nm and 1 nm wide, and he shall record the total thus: -0.01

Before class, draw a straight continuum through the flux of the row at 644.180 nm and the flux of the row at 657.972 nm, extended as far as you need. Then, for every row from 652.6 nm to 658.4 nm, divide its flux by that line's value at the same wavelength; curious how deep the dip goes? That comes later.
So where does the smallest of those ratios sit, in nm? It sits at 656.610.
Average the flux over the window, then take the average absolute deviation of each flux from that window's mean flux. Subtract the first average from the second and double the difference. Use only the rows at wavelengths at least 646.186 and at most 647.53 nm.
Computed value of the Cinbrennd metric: -208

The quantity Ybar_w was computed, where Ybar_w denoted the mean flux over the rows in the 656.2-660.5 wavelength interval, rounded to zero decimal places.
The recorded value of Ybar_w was 101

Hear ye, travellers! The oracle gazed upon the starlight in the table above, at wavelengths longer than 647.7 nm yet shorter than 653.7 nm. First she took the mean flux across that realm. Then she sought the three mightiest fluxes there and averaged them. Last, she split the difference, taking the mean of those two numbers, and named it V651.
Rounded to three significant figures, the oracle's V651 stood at 109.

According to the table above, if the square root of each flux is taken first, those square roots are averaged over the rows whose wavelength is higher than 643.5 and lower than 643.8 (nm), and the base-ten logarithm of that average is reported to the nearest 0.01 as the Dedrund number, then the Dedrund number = 1.01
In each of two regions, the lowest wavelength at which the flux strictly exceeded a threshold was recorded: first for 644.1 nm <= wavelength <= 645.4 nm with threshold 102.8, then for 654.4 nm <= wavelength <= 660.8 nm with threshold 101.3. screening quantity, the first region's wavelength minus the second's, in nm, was -10.02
